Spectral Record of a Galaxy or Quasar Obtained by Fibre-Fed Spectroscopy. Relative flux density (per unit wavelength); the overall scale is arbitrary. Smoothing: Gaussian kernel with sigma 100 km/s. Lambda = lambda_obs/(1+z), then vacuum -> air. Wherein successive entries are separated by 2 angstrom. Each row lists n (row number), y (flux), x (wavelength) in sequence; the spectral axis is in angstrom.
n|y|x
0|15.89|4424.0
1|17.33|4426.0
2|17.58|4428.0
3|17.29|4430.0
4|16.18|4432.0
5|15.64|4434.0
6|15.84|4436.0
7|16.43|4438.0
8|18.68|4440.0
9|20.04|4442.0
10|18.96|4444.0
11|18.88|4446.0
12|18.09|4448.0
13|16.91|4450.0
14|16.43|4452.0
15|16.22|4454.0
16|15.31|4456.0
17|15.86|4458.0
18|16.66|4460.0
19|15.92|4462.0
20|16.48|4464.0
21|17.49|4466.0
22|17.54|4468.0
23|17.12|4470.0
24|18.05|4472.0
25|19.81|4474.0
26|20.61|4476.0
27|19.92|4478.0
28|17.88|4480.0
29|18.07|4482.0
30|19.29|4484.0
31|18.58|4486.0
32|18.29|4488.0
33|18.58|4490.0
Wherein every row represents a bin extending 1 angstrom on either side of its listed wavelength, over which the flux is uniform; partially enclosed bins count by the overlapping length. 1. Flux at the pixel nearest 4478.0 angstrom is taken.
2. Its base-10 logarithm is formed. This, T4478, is 1.30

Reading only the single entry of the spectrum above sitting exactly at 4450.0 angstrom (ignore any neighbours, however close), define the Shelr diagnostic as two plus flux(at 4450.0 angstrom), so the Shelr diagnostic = 18.9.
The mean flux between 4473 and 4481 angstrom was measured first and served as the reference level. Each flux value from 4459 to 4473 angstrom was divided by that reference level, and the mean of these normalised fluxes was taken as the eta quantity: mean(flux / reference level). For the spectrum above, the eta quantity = 0.87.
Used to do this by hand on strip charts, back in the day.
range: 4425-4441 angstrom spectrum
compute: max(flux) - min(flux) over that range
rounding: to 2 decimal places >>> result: 3.04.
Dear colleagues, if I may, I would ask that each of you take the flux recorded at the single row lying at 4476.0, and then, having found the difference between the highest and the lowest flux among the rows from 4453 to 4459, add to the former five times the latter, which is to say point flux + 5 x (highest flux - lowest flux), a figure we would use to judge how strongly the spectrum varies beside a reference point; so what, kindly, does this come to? 25.2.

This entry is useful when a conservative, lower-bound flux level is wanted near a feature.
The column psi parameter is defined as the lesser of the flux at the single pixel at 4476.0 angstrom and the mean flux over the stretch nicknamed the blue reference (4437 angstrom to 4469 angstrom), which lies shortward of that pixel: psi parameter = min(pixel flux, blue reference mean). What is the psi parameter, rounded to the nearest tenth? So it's 17.2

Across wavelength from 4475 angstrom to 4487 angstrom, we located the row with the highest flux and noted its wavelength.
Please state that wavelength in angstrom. 4476.0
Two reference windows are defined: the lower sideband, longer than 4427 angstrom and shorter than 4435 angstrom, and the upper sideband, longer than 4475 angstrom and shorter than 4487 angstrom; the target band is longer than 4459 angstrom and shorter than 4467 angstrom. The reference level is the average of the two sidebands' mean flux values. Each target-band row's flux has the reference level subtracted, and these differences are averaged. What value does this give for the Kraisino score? -1.2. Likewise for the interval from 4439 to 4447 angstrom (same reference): 1.3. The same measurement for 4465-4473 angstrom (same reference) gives -0.3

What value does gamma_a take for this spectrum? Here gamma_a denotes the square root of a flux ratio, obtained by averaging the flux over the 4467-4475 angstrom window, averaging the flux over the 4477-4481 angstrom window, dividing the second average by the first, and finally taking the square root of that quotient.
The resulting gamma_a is 1.02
